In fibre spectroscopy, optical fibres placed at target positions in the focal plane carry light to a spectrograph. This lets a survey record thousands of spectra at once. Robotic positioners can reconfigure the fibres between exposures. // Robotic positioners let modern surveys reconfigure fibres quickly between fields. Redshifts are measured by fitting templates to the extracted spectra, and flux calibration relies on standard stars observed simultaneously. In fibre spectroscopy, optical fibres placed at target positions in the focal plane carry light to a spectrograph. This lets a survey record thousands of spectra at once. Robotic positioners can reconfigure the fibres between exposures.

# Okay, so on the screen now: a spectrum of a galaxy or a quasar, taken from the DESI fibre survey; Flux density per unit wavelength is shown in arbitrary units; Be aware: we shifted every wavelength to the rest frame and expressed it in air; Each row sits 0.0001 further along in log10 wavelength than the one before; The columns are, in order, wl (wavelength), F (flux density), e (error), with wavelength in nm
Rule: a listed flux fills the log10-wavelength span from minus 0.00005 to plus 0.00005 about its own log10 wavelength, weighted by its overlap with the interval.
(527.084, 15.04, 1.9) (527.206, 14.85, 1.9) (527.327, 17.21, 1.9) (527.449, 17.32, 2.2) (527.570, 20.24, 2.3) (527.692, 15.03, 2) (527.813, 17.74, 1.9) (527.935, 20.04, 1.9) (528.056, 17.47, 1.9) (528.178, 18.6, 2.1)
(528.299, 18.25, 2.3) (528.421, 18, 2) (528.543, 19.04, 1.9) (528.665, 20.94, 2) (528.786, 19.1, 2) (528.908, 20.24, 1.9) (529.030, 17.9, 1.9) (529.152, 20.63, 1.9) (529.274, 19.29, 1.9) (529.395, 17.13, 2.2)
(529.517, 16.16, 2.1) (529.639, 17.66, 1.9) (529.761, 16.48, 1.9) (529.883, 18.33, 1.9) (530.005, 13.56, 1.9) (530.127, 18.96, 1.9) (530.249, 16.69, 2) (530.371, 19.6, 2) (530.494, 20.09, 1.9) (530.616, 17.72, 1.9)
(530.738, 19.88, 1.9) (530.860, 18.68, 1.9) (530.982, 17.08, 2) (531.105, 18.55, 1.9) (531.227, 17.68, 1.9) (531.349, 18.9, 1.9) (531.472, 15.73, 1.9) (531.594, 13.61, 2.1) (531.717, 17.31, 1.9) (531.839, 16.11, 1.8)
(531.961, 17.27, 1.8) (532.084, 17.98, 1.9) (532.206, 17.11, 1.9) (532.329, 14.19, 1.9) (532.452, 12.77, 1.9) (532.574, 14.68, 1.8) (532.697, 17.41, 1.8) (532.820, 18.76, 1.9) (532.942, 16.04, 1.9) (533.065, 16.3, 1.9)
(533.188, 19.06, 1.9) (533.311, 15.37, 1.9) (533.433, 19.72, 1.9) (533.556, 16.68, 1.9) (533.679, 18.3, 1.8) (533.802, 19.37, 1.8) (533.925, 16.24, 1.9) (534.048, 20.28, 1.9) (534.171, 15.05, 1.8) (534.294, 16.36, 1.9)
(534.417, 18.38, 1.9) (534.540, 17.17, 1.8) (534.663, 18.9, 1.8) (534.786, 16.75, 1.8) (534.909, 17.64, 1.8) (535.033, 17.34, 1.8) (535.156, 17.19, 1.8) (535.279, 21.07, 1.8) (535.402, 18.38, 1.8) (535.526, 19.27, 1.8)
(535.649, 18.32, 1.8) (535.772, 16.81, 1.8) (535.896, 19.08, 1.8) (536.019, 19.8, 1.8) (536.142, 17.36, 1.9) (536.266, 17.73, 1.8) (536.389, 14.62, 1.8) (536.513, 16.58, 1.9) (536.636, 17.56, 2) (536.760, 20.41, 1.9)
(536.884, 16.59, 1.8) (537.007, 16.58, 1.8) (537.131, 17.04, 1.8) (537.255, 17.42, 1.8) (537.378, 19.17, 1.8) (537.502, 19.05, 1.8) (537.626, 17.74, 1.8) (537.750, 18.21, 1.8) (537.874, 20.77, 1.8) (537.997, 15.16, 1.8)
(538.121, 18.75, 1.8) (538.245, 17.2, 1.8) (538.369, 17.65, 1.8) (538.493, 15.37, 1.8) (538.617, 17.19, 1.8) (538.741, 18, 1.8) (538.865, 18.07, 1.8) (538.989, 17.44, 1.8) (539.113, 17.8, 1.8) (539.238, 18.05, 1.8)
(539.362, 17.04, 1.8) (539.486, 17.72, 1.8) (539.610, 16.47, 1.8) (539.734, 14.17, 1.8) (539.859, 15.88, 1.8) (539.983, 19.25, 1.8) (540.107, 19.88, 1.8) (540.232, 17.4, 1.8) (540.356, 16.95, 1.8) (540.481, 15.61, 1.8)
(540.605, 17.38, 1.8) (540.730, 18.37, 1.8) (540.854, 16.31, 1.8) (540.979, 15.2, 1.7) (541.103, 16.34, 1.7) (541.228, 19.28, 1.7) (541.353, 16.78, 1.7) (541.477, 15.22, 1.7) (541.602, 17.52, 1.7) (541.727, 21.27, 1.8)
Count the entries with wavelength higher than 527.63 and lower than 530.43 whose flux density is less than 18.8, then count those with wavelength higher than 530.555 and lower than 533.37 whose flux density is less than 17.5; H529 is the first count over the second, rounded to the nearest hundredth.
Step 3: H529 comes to 1.00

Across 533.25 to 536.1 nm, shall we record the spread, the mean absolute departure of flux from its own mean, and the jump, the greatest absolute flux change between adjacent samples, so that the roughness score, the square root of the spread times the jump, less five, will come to -2.38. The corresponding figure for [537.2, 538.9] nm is -2.61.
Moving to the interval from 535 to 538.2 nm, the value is -2.35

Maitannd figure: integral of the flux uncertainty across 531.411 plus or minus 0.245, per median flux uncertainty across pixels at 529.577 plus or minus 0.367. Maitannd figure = 0.5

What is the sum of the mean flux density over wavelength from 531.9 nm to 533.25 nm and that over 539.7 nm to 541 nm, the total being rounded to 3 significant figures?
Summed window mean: 33.5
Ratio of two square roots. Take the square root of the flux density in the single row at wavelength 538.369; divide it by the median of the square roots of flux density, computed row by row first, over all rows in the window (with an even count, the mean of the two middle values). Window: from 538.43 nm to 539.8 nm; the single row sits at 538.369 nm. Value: 1.01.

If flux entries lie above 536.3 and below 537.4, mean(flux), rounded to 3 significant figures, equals 17.3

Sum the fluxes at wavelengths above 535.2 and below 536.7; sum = 217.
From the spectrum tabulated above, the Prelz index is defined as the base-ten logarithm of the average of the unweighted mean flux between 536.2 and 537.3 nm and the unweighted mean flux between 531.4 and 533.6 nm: 1.23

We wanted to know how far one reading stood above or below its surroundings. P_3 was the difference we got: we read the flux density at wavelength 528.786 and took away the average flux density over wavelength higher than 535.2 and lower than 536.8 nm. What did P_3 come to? 1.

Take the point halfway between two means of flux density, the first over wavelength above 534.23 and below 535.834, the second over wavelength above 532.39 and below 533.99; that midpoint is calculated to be 17.5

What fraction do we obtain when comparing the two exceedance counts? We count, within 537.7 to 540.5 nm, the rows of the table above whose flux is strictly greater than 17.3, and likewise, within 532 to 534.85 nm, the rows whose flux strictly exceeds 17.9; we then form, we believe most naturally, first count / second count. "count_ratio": 1.4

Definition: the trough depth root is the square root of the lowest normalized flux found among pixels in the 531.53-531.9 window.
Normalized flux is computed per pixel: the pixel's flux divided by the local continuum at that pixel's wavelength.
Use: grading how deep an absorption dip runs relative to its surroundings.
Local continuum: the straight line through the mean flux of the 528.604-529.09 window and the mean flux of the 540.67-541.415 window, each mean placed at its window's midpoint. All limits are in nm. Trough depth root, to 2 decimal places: 0.85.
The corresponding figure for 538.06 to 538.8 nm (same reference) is 0.94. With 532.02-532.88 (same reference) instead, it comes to 0.82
